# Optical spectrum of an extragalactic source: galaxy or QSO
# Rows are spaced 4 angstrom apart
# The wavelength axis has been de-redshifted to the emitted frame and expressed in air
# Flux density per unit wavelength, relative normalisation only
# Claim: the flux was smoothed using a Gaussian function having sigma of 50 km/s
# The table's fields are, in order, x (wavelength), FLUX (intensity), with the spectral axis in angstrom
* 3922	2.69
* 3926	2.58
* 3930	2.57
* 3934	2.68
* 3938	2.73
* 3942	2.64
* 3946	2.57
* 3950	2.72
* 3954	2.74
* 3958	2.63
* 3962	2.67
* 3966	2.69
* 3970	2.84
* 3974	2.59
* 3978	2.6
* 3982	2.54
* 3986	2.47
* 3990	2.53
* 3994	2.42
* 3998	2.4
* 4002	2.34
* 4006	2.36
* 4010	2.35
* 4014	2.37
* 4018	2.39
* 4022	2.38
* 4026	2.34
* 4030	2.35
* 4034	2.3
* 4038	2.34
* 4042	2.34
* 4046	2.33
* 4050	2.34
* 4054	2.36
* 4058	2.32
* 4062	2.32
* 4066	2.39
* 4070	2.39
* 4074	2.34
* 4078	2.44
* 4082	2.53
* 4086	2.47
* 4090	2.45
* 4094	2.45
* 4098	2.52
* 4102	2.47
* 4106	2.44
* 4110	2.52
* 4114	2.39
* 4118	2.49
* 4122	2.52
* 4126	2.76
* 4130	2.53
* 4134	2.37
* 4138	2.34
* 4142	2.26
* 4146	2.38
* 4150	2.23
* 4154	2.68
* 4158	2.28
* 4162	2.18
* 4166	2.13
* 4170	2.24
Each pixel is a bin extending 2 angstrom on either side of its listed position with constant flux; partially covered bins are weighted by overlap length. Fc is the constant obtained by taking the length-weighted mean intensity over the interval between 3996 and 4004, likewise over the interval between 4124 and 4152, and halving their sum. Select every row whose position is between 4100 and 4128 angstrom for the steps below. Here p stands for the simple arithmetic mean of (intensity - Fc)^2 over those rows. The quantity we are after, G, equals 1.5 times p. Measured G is 0.0406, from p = 0.027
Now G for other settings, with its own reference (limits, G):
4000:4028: 0.0017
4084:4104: 0.0111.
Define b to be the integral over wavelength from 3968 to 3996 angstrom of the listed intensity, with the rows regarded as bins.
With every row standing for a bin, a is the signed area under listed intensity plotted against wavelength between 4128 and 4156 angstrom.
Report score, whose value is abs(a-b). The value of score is 4.8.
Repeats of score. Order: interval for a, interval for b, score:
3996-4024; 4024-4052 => 1.0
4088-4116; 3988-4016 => 1.9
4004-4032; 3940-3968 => 8.5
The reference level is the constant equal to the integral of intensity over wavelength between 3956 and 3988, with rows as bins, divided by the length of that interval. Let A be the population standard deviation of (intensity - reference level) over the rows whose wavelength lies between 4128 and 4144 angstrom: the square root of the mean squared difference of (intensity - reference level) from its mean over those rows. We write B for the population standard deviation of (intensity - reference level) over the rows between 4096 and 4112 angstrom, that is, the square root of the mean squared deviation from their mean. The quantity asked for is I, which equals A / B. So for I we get 2.9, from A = 0.10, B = 0.034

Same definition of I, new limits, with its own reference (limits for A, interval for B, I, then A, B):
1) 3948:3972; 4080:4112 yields 1.9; 0.07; 0.034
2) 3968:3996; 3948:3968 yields 3.2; 0.12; 0.038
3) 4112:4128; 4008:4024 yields 9.2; 0.14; 0.015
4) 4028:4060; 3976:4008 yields 0.2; 0.02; 0.087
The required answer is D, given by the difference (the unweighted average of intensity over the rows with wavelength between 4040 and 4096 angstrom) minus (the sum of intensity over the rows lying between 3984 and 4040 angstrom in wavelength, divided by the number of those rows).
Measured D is 0.01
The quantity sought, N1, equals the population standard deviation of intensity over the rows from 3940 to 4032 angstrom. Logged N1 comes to 0.15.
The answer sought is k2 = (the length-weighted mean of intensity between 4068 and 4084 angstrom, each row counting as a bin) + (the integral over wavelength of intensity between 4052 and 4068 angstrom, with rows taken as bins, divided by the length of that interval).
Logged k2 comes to 4.77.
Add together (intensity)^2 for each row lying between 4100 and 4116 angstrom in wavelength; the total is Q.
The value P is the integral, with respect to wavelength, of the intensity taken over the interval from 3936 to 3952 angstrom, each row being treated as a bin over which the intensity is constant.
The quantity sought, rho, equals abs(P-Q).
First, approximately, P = 42.6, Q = 24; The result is 19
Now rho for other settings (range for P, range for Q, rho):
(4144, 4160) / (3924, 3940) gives 10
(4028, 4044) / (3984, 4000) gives 13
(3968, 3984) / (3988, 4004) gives 19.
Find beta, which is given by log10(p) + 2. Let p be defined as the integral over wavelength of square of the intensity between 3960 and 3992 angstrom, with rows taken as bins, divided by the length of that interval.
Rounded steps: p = 6.86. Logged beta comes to 2.836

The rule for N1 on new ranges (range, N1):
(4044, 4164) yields 0.12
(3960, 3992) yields 0.11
